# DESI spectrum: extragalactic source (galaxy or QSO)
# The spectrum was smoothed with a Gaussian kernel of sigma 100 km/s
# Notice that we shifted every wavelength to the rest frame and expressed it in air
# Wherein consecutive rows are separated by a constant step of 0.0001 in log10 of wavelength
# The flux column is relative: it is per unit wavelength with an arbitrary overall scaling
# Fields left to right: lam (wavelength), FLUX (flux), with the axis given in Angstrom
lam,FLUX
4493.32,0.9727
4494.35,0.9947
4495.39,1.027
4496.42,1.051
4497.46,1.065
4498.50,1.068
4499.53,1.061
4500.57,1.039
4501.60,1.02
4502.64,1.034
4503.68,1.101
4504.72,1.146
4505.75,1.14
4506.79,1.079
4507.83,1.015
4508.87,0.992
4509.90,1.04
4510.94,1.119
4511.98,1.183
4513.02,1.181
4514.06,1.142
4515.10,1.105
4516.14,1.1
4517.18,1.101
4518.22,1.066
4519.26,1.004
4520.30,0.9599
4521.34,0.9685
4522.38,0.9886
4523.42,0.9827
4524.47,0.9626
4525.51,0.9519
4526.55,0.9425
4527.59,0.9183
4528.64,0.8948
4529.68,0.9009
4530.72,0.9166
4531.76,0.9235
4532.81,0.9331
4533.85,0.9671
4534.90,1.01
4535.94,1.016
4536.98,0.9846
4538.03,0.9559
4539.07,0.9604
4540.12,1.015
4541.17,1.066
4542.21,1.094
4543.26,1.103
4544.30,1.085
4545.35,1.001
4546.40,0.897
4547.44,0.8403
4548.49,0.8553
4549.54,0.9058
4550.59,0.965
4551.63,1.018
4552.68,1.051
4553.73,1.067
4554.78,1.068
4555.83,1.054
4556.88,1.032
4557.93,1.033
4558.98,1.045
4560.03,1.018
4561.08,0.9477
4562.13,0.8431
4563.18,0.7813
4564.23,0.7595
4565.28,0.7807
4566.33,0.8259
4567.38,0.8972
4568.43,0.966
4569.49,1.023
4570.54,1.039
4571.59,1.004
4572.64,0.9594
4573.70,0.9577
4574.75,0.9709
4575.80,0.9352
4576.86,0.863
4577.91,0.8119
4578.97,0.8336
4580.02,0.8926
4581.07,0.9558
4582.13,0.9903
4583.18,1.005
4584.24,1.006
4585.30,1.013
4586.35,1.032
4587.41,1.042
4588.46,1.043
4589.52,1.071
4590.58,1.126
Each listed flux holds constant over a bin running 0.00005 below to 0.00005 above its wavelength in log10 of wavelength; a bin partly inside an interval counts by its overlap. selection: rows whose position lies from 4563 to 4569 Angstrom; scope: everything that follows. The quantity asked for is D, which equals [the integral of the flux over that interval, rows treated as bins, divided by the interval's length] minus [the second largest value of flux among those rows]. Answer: -0.06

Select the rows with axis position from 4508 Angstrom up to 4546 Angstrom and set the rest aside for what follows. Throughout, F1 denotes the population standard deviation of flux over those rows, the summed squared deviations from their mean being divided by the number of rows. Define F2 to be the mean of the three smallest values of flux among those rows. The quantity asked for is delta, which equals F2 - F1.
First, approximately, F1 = 0.08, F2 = 0.90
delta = 0.83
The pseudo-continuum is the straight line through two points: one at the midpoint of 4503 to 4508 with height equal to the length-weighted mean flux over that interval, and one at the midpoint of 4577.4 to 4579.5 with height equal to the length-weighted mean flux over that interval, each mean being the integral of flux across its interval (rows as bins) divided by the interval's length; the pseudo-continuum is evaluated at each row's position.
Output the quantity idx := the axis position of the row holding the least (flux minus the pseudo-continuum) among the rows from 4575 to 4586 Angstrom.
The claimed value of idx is 4577.91 Angstrom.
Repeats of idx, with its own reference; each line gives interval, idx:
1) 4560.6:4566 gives 4564.23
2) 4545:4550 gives 4547.44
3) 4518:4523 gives 4520.30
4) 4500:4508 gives 4501.60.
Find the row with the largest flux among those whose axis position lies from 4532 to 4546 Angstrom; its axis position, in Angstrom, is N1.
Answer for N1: 4543.26 Angstrom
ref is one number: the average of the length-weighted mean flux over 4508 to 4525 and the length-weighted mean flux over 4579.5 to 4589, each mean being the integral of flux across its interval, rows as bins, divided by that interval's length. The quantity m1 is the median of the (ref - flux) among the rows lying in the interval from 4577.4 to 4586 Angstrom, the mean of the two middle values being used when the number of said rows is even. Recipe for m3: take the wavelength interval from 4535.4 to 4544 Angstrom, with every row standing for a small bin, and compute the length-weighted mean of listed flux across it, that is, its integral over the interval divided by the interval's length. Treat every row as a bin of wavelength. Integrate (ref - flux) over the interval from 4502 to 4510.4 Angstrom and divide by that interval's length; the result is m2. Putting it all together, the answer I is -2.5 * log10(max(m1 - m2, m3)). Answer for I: -0.03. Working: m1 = 0.05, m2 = -0.04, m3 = 1.03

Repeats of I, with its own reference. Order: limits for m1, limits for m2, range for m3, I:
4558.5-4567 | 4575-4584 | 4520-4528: 0.04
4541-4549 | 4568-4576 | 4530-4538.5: 0.04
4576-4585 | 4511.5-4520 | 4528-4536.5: 0.06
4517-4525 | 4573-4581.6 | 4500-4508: -0.08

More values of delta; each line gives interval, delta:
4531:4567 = 0.68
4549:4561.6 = 0.89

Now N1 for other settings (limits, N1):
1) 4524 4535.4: 4534.90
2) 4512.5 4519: 4513.02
